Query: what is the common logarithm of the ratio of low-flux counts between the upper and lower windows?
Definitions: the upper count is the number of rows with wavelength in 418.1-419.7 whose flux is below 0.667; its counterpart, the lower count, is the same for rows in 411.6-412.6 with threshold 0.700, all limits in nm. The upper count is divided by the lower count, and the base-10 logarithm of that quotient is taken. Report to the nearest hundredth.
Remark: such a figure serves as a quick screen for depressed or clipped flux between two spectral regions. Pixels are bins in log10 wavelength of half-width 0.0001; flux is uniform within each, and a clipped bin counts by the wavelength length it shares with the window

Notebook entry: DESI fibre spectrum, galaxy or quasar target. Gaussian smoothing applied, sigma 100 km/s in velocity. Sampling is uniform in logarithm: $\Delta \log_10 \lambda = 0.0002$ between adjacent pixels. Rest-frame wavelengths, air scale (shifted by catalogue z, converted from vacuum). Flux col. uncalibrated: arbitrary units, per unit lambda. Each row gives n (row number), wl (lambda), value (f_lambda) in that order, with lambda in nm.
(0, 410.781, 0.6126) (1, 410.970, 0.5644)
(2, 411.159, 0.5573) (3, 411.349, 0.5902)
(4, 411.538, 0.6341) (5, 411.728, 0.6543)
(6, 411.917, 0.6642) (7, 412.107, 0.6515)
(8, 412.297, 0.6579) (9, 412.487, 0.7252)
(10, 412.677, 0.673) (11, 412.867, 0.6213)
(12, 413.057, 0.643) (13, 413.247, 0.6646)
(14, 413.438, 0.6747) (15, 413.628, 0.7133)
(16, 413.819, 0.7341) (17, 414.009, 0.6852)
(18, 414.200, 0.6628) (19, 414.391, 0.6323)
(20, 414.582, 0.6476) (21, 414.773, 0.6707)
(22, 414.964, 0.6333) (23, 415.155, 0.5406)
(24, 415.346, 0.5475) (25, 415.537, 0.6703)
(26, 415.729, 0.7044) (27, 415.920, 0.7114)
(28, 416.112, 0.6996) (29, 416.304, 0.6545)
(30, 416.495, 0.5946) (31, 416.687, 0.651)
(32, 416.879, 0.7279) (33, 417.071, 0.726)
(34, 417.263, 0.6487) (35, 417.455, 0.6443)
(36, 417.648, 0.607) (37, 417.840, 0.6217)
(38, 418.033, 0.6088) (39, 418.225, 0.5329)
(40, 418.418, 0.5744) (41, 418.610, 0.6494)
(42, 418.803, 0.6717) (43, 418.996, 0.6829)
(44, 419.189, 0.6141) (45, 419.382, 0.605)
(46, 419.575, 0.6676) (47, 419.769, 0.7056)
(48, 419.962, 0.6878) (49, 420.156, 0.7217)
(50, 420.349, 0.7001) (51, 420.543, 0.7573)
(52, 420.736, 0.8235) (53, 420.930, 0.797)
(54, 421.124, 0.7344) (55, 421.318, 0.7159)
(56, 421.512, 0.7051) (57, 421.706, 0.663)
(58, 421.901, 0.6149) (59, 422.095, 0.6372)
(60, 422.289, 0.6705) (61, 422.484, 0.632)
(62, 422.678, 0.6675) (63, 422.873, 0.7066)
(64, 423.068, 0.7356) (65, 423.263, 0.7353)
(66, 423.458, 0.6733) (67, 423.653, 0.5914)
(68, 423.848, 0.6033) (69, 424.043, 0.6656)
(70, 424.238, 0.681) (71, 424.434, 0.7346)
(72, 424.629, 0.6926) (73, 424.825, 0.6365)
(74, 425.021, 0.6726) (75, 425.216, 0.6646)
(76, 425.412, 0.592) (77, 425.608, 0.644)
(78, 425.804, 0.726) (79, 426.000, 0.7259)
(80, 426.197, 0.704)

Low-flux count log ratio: 0.10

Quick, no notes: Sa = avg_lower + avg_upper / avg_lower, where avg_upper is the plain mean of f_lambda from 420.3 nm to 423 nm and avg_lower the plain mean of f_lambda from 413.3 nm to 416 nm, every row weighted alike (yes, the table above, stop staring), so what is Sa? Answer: 1.72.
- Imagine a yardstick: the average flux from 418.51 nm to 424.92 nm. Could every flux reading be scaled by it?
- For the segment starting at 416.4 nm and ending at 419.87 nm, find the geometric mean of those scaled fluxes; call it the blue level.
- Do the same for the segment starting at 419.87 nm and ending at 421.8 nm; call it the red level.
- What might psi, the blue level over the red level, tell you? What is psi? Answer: 0.88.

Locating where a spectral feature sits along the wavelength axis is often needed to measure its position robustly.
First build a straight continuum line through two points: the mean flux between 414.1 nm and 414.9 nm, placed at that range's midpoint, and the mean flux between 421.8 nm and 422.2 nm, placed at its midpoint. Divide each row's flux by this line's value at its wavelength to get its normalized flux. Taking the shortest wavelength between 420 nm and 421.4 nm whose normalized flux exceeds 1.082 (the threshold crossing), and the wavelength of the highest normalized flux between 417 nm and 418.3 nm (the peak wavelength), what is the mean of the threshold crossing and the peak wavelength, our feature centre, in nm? 418.61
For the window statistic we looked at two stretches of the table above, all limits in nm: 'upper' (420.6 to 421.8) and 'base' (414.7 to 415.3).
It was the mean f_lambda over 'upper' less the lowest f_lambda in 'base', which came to 0.20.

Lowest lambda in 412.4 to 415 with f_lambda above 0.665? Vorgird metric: 412.487 nm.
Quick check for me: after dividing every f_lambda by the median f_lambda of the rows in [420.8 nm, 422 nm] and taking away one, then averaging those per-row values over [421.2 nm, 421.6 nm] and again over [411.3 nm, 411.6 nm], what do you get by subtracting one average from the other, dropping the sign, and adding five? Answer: 5.14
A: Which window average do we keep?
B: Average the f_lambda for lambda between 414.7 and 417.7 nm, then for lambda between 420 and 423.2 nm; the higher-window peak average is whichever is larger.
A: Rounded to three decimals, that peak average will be 0.705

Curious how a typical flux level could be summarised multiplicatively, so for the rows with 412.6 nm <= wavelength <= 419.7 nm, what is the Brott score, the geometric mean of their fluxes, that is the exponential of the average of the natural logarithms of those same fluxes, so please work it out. 0.647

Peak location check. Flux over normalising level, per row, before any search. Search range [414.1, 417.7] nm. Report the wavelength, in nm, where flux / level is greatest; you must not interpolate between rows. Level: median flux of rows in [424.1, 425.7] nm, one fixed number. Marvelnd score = 416.879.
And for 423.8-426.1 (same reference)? 424.434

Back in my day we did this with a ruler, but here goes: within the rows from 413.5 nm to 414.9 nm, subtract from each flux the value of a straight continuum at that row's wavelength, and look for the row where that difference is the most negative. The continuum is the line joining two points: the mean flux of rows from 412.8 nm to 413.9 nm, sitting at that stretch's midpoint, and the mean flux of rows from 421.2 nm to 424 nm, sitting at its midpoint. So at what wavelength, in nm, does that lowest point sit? 414.391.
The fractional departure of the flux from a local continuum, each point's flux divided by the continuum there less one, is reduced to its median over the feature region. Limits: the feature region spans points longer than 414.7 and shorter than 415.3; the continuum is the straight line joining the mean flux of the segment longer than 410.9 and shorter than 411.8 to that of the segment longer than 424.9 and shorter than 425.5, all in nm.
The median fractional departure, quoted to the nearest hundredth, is 0.04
